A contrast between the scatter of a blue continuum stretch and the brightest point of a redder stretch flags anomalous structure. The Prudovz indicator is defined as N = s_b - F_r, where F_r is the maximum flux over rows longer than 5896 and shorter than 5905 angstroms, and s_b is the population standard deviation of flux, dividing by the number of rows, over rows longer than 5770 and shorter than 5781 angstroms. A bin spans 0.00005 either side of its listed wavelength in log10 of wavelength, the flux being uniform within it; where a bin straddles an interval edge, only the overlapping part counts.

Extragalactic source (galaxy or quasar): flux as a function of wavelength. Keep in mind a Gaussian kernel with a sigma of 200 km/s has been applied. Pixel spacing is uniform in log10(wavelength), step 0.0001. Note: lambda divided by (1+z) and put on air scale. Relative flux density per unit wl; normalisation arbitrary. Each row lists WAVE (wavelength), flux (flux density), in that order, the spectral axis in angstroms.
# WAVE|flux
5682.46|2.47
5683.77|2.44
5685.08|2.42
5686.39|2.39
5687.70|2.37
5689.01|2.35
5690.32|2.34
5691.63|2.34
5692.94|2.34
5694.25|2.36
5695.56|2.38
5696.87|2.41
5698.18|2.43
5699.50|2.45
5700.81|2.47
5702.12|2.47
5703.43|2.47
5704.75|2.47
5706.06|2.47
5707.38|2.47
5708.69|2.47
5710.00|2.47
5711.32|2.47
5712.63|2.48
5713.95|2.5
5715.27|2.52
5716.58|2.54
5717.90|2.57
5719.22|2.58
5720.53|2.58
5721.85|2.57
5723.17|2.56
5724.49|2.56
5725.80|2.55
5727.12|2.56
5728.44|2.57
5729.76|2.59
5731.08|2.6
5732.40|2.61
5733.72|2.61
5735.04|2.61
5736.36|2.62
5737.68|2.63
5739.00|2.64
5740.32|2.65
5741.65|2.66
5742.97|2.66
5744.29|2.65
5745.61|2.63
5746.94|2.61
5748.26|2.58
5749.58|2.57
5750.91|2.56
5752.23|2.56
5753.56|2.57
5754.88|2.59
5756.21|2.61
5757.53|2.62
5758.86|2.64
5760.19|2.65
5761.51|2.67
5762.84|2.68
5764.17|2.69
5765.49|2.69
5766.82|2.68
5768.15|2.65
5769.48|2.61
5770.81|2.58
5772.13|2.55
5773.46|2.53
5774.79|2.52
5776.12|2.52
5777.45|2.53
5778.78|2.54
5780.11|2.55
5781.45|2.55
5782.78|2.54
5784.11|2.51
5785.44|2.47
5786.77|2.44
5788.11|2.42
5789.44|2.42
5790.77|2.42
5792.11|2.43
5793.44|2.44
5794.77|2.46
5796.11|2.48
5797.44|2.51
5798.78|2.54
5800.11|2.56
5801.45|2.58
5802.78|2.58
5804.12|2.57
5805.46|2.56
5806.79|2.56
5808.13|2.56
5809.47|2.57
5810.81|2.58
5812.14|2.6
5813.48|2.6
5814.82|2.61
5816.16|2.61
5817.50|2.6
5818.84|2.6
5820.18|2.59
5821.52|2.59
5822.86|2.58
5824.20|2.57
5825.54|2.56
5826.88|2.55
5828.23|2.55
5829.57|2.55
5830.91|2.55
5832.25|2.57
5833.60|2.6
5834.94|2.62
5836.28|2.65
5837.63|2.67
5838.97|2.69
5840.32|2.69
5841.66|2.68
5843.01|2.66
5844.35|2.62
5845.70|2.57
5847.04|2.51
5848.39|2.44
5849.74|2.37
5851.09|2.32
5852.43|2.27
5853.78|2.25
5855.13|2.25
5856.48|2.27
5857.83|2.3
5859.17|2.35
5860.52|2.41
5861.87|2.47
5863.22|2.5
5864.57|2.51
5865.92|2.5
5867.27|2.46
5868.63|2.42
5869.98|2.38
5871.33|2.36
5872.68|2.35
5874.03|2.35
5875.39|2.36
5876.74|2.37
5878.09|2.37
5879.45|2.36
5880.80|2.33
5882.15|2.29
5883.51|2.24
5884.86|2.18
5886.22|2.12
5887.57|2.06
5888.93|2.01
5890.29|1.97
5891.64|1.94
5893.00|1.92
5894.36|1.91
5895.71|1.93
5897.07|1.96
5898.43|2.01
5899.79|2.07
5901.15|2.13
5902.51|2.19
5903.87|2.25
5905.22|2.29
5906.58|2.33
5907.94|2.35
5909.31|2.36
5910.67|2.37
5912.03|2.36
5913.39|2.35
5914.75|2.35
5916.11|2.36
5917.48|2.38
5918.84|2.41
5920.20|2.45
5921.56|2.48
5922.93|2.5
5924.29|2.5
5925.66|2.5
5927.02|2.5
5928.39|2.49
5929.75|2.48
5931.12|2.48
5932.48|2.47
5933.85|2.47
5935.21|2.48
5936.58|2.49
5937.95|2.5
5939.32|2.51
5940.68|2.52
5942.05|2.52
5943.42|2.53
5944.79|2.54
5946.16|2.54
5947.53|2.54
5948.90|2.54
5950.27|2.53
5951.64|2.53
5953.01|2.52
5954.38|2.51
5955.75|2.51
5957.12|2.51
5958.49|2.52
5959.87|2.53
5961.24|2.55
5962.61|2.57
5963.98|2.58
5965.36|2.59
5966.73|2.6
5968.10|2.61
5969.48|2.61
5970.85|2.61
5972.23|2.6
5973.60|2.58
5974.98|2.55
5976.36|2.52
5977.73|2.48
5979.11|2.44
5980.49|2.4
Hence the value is -2.23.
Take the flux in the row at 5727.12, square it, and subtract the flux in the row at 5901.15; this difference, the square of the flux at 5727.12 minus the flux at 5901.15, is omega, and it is 4.4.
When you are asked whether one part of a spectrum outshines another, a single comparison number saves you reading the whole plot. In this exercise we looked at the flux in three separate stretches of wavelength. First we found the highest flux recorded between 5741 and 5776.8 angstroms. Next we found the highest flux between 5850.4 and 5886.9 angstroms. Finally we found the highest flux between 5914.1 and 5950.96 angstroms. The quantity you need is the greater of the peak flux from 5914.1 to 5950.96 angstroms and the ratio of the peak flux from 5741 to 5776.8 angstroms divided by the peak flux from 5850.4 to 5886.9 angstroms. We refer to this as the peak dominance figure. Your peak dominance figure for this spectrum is 2.54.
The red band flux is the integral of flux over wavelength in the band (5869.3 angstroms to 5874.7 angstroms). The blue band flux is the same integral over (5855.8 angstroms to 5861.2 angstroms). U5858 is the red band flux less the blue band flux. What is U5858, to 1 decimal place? 0.2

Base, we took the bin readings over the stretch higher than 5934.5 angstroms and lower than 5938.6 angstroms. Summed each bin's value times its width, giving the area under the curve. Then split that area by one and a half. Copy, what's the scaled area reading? 6.81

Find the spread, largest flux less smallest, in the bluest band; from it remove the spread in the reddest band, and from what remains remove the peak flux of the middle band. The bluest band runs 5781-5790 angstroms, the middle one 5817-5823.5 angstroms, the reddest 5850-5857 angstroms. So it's -2.54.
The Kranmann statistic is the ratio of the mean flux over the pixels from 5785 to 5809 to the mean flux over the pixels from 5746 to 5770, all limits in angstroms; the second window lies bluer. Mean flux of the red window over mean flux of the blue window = 0.95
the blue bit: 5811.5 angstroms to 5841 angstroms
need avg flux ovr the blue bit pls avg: 2.60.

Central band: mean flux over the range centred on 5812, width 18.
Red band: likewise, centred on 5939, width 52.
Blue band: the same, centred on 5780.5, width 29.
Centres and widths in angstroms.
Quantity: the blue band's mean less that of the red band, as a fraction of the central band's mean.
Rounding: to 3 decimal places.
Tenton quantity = 0.009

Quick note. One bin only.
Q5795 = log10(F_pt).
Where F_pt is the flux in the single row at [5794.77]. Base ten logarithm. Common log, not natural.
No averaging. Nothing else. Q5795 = 0.391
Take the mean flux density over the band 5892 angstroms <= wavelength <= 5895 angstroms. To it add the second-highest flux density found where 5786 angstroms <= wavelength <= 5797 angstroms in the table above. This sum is 4.4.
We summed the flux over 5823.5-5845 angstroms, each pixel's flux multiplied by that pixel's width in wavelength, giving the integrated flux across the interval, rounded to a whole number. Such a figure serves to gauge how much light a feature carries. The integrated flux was 56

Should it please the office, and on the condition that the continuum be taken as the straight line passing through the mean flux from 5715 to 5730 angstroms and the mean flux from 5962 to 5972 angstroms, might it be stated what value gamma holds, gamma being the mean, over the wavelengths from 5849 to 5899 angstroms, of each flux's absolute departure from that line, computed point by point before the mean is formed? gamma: 0.33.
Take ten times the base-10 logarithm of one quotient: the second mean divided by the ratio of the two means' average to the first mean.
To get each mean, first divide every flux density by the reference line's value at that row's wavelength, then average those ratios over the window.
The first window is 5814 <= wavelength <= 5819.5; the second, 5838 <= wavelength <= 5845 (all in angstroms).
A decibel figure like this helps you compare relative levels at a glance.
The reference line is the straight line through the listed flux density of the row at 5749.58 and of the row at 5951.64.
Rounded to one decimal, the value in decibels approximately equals 0.1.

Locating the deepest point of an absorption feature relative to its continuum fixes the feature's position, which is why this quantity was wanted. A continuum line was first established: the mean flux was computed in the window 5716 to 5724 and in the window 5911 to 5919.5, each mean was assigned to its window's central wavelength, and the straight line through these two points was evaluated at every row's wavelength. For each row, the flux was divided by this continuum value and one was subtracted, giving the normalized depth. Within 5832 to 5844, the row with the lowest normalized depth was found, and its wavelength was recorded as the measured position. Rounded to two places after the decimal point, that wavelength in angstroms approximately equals 5832.25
